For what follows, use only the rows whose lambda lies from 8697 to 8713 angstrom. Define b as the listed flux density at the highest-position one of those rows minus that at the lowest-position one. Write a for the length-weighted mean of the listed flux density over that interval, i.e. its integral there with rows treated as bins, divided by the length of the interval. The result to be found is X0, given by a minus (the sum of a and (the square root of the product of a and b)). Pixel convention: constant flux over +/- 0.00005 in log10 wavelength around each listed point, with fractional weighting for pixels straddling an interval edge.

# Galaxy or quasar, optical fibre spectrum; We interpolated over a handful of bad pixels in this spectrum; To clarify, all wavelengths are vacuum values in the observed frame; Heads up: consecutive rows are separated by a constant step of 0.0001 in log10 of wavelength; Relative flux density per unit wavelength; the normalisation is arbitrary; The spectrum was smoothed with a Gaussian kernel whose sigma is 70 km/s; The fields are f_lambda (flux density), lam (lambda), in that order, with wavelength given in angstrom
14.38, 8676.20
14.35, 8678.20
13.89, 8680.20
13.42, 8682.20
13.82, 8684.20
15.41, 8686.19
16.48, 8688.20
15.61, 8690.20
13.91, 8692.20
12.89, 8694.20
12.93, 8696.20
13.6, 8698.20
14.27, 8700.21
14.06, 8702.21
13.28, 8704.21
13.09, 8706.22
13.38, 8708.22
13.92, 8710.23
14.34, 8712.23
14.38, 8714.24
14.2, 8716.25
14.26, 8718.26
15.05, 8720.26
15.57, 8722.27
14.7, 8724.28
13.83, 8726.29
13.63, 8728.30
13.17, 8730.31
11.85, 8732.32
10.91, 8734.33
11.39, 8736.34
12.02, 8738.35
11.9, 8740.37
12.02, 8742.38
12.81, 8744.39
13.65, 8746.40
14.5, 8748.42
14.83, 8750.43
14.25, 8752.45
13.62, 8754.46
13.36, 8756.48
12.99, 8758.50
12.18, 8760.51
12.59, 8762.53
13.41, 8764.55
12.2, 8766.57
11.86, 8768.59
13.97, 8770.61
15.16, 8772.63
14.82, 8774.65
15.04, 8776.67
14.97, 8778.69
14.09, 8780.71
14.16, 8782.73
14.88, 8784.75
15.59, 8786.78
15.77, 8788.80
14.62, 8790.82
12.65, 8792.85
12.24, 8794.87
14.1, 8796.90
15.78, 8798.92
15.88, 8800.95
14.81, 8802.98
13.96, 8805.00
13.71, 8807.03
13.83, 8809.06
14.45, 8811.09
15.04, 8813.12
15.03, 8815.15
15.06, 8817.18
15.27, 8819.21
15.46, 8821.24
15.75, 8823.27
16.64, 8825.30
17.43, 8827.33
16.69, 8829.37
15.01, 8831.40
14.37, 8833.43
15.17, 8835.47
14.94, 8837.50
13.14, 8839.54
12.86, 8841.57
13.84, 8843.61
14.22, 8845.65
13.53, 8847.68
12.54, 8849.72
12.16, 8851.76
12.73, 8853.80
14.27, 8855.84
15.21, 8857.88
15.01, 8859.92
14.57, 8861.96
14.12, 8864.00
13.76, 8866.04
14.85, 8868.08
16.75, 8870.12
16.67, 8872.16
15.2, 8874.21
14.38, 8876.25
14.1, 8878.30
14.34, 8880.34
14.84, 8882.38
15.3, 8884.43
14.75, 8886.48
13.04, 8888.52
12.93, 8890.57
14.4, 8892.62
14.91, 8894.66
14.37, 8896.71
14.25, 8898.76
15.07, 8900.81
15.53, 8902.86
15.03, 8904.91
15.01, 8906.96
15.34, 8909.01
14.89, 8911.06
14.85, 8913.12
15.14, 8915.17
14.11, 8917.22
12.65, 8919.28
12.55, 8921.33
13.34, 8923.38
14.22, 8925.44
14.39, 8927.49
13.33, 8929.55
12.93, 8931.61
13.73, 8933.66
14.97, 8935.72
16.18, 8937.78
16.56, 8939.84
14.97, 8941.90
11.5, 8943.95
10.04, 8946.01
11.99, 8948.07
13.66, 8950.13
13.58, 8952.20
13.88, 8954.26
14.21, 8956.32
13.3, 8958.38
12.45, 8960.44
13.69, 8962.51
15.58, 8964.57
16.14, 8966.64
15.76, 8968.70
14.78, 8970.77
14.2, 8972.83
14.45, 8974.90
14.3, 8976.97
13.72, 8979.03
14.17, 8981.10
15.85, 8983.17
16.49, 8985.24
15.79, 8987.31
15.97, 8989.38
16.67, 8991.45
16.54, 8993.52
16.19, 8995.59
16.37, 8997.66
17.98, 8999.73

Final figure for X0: -3.2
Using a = 13.7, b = 0.7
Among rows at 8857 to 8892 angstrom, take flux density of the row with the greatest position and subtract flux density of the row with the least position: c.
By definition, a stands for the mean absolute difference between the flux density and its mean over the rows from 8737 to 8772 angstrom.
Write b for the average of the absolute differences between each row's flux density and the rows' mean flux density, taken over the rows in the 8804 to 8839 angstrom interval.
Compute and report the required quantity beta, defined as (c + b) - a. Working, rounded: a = 0.8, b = 0.7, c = -2.3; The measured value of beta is -2.4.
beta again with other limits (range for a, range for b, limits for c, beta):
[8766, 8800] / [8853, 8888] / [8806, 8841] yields -0.9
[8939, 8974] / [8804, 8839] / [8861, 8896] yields -0.2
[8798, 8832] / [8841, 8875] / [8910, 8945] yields -3.2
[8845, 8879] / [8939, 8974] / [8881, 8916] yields 0.7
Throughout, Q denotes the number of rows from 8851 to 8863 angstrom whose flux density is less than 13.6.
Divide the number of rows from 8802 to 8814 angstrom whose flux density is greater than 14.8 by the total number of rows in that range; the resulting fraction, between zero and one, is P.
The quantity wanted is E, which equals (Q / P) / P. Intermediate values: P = 0.33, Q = 2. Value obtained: 18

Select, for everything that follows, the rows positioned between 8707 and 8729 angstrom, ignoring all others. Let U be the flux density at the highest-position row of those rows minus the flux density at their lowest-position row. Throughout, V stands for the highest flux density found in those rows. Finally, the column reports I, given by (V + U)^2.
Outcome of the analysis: 250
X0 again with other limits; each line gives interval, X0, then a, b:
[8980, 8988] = -5.0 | 15.5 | 1.6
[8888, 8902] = -5.4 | 14.2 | 2.0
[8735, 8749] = -6.2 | 12.5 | 3.1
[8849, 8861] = -5.8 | 13.7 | 2.5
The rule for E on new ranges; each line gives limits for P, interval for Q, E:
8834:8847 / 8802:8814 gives 0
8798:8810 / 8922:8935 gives 12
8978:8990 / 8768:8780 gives 2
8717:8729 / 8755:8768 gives 54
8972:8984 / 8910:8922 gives 72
